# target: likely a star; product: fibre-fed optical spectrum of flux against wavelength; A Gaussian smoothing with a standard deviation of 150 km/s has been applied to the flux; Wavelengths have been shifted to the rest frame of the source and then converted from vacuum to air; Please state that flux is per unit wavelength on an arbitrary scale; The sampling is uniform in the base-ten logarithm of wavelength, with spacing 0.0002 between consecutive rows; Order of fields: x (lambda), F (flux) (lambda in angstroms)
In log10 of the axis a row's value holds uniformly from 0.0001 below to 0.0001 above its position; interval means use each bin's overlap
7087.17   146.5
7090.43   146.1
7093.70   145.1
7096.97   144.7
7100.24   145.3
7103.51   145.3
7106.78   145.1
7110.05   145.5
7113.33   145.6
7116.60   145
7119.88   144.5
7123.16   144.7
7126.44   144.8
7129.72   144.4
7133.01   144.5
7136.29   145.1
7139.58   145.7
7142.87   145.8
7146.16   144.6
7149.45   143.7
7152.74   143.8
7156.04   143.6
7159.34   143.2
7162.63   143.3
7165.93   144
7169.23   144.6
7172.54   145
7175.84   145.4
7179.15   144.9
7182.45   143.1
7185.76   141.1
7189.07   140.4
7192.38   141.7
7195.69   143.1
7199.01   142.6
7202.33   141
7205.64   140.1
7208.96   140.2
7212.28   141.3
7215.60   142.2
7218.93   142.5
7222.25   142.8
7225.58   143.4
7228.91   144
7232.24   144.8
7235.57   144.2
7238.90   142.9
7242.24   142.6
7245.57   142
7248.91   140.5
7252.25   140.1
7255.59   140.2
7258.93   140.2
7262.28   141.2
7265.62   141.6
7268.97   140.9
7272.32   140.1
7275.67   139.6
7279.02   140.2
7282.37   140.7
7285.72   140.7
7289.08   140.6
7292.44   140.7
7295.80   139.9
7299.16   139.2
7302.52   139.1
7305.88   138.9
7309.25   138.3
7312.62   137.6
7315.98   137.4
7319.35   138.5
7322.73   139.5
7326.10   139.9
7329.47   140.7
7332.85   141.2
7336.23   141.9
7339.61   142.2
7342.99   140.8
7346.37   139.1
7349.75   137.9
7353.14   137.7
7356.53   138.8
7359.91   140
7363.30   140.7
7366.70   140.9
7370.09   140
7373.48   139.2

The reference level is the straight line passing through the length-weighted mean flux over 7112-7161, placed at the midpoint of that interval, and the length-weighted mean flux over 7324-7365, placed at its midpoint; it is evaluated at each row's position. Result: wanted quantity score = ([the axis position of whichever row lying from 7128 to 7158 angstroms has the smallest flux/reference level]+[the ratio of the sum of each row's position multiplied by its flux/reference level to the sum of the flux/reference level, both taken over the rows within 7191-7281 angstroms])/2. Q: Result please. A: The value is 7192.5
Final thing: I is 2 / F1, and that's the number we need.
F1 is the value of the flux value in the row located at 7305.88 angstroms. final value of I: 0.0144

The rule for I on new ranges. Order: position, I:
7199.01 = 0.0140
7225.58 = 0.0139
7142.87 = 0.0137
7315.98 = 0.0146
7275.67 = 0.0143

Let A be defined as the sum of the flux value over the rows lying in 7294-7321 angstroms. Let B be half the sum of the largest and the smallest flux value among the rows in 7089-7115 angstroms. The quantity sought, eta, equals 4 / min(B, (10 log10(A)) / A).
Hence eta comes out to 145.7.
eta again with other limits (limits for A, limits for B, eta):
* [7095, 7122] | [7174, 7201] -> 151.5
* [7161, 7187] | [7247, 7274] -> 150.4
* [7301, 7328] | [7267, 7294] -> 145.7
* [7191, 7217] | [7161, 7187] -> 148.3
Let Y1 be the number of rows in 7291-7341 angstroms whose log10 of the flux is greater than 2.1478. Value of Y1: 5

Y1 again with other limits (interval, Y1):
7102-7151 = 15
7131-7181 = 15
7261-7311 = 7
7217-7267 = 11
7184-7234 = 12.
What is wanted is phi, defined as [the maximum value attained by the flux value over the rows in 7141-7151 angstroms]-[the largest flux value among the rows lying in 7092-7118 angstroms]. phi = 0.2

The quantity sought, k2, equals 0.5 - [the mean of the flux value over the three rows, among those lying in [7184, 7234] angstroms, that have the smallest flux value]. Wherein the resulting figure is -139.7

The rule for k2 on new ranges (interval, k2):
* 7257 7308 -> -138.6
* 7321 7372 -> -137.6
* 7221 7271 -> -139.7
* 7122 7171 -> -142.9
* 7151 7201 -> -140.6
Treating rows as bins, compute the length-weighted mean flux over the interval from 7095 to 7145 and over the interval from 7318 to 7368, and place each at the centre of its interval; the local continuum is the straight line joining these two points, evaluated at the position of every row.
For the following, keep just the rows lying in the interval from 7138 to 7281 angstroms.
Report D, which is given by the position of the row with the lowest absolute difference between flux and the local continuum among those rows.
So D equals 7165.93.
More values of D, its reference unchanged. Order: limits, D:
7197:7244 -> 7222.25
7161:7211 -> 7165.93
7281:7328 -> 7292.44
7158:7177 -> 7165.93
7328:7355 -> 7329.47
